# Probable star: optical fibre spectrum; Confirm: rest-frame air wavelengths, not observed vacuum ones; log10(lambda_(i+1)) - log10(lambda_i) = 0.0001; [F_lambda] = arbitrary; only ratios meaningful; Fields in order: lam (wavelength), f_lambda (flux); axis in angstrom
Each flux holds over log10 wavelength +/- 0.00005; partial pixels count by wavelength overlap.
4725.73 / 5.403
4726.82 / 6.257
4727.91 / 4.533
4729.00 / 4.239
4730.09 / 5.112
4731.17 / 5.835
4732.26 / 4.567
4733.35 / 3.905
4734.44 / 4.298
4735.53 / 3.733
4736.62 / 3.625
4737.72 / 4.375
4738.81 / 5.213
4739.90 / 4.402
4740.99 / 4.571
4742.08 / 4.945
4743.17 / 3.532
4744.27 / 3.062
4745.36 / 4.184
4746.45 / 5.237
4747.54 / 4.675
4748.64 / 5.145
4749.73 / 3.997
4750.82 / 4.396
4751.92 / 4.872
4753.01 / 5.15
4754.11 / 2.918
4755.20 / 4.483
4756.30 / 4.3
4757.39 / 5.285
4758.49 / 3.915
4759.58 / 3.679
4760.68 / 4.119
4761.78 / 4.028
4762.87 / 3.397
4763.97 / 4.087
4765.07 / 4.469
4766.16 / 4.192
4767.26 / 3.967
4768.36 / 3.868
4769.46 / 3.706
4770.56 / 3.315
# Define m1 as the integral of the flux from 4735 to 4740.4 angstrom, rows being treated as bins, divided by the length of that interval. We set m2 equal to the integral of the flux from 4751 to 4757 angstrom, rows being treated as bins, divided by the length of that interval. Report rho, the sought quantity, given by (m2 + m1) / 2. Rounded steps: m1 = 4.3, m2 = 4.4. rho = 4.32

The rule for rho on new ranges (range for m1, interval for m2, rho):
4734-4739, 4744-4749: 4.34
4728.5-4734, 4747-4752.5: 4.68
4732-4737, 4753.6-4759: 4.10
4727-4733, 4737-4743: 4.76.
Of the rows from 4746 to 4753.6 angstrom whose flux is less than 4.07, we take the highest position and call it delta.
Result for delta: 4749.73 angstrom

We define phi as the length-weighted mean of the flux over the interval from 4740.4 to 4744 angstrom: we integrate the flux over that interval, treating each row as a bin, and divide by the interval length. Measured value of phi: 4.2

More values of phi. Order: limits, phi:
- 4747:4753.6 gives 4.7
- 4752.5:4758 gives 4.4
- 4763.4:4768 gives 4.2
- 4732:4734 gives 4.2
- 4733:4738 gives 4.0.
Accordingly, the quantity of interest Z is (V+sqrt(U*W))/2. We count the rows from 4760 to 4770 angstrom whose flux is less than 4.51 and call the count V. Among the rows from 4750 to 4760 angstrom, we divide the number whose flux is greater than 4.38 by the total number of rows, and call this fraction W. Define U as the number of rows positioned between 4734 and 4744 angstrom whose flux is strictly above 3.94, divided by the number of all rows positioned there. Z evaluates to 4.80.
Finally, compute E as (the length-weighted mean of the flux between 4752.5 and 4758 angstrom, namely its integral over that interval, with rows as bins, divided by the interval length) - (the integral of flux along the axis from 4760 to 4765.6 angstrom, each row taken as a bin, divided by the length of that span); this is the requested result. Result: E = 0.41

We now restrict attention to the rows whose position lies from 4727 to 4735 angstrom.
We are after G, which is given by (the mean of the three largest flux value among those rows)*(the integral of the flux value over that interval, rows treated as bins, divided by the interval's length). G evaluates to 24.4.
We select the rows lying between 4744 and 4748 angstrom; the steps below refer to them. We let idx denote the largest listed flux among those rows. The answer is 5.237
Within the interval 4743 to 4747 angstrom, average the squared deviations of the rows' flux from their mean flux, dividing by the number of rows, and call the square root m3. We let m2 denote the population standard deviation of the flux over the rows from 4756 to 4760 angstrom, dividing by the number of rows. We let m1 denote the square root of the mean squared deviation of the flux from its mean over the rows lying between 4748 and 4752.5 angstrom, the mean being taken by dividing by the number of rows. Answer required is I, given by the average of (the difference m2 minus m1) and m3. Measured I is 0.49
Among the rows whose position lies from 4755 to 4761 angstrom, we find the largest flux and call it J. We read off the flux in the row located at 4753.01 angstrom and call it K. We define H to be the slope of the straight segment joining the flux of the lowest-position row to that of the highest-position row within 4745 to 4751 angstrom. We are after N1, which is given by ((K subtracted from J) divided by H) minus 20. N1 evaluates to -17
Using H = 0.04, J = 5.285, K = 5.15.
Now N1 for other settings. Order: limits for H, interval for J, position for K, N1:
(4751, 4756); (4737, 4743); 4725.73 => -18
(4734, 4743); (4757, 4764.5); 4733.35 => -4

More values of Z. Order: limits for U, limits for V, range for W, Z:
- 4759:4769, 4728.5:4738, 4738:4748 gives 3.33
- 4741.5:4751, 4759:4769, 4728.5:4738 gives 4.75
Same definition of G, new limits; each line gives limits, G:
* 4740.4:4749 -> 22.5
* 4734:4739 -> 19.3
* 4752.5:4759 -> 21.6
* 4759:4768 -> 17.0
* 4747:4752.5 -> 22.6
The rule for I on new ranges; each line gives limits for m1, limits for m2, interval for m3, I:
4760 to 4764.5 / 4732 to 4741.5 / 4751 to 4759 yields 0.46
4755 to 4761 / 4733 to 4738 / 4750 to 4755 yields 0.32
